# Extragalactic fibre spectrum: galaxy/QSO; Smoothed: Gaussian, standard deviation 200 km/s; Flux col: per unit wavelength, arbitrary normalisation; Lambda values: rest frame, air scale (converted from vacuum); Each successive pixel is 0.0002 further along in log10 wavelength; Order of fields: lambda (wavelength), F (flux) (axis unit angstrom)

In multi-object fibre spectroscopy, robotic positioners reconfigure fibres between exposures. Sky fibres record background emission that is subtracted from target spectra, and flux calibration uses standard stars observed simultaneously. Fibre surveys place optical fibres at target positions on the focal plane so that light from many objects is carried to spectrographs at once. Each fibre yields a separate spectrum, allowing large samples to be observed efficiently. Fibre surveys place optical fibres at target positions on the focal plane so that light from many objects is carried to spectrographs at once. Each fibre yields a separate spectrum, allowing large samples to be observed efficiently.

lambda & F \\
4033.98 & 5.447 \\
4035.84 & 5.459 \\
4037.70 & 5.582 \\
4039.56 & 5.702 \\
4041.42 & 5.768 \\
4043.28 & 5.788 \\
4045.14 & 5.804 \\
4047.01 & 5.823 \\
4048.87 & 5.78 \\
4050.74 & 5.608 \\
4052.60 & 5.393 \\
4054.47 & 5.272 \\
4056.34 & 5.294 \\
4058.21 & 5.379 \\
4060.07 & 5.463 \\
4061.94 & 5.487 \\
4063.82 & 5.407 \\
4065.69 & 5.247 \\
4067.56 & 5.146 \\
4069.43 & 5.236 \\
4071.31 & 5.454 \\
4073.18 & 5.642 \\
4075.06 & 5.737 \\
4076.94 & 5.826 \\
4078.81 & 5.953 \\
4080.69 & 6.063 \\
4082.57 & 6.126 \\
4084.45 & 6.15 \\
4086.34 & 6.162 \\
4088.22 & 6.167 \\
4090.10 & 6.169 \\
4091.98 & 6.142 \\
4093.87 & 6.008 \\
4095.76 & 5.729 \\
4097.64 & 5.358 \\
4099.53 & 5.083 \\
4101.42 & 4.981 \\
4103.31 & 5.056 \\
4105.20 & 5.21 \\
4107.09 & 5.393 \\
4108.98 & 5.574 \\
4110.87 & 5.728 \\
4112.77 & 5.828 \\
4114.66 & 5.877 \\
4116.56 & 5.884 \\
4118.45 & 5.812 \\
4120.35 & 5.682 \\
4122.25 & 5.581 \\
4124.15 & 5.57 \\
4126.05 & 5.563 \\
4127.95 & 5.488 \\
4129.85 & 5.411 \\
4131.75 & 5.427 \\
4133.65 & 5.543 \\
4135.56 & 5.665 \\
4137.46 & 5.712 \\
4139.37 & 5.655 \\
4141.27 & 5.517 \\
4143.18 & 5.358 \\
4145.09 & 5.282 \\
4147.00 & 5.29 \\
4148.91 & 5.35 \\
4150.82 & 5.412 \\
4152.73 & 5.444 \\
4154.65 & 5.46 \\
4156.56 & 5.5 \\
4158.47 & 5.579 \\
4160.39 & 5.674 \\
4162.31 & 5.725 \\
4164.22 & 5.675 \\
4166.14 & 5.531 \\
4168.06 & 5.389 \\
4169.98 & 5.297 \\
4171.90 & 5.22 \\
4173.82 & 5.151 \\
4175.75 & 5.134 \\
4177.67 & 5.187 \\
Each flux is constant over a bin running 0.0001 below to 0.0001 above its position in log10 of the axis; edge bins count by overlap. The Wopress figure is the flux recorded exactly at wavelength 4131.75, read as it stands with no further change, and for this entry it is 5.427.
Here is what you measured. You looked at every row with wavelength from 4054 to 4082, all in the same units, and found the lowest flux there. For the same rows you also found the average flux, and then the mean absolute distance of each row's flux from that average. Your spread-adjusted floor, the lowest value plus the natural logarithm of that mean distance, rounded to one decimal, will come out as 3.7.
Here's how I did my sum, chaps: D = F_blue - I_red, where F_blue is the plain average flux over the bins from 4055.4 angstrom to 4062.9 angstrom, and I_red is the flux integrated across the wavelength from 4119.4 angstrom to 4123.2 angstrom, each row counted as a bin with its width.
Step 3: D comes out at -16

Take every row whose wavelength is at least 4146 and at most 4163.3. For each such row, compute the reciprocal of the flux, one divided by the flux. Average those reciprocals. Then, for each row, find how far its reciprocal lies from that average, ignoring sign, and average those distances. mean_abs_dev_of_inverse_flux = 0.0037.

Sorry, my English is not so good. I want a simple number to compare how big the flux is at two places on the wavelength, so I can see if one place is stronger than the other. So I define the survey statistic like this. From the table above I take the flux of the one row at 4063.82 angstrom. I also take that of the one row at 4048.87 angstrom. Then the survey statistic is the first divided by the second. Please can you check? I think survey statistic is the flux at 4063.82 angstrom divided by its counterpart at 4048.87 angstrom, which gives 0.94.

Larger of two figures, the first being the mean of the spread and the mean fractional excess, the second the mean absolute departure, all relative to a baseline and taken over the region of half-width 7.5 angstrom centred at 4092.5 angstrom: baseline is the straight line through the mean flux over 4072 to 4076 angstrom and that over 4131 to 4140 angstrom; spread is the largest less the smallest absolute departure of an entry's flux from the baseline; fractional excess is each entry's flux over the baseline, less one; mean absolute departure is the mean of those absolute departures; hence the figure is 0.41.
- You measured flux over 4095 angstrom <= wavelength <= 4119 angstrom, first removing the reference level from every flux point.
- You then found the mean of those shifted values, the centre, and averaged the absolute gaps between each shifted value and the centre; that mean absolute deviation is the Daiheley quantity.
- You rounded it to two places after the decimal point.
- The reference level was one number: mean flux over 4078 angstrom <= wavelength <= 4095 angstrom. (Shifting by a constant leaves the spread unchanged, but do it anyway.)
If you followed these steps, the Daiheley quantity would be 0.30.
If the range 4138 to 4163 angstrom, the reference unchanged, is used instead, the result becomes 0.12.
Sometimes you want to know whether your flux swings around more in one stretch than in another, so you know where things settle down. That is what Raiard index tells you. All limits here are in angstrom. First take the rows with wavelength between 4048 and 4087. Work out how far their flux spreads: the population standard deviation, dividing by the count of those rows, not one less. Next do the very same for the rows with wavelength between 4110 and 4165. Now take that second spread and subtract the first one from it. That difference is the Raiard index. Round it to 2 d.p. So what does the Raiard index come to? -0.16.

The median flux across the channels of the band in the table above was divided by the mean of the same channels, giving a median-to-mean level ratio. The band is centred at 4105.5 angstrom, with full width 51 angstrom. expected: 1.006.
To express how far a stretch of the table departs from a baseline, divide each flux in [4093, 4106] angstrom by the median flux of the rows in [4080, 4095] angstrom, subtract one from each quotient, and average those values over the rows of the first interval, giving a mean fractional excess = -0.130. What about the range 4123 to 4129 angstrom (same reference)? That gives -0.099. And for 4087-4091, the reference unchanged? 0.004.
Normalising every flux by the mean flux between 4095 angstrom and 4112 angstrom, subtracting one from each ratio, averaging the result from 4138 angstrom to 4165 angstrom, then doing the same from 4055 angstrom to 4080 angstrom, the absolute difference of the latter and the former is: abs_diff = 0.002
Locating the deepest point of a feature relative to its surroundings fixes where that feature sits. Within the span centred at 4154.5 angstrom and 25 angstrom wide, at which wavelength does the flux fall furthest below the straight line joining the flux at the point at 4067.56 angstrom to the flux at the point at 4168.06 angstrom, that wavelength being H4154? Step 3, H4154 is 4145.09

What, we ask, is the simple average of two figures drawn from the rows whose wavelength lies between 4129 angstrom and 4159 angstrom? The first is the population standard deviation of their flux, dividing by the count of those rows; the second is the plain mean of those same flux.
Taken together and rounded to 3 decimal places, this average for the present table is 2.801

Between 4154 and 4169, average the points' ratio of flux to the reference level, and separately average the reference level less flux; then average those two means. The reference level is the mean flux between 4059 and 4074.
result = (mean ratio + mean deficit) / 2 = 0.426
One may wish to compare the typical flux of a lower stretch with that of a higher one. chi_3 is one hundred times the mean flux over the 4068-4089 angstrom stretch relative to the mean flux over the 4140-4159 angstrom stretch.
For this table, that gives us 108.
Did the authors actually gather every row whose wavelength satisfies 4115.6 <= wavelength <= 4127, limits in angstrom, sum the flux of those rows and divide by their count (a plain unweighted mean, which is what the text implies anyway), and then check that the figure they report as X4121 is 5.68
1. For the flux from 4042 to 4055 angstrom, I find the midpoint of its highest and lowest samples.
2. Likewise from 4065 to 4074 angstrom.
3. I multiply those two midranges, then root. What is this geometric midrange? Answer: 5.47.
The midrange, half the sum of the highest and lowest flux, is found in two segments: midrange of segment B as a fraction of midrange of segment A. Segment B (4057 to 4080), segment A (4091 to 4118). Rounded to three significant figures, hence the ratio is 0.998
